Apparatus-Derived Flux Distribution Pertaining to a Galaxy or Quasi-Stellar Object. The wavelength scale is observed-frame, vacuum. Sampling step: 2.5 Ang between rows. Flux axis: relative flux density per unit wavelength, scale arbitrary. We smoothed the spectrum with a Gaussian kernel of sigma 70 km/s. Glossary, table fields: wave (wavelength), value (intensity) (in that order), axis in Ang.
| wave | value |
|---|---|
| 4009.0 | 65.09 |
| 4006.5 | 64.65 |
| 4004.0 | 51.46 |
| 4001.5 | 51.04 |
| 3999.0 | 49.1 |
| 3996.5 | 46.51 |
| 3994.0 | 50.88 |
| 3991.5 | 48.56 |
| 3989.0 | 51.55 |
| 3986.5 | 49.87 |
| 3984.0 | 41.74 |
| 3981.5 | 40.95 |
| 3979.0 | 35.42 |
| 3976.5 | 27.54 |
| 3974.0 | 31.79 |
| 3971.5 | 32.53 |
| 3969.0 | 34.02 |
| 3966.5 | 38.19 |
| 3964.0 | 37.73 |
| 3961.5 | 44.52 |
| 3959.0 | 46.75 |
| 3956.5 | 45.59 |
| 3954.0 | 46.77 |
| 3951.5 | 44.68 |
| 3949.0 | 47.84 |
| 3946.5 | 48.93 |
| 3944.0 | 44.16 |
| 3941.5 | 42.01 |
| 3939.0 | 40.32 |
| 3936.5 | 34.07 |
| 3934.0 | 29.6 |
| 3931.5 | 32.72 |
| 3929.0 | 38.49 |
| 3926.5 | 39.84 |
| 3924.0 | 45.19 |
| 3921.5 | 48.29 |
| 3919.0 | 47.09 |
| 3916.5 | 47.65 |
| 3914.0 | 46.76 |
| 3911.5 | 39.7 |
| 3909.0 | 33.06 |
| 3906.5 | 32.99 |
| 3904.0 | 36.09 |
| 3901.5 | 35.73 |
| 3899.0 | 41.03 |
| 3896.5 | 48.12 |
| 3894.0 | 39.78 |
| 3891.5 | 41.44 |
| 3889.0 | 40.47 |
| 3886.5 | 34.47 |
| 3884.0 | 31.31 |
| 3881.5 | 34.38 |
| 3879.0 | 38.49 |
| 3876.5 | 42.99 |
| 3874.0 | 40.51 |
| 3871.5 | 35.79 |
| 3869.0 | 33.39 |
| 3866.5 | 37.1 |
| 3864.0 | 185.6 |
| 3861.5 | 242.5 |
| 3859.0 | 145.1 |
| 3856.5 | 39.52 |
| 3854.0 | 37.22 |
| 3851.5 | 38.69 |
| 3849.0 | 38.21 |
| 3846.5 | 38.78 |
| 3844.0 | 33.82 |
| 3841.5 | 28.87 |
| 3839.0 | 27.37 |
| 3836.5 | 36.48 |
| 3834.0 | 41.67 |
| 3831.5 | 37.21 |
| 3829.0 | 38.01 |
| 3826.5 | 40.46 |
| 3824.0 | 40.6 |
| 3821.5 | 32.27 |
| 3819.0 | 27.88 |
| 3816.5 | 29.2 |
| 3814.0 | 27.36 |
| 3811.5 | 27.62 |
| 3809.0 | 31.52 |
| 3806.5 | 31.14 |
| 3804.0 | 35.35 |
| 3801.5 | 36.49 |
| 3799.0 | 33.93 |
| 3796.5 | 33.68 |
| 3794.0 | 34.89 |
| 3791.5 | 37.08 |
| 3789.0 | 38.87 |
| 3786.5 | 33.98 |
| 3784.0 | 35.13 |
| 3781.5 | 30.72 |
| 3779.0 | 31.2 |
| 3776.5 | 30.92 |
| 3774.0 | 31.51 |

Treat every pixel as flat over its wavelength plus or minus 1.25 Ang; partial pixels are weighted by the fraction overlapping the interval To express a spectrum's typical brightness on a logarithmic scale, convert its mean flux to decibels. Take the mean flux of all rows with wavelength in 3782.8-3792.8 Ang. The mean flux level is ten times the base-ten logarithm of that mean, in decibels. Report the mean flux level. 15.6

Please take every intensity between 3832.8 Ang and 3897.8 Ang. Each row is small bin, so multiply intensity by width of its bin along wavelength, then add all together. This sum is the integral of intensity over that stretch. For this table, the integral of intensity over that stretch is 3580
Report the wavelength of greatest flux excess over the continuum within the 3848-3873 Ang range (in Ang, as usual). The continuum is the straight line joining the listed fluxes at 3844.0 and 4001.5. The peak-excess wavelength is 3861.5 Ang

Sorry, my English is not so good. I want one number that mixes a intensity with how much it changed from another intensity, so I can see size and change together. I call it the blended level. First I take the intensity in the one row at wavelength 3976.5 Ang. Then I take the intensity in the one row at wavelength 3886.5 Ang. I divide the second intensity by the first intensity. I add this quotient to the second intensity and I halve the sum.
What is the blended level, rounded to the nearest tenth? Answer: 17.9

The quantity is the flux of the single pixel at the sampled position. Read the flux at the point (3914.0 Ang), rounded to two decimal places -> 46.76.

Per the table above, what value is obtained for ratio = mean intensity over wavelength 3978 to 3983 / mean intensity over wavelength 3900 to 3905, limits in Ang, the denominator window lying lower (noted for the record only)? 1.06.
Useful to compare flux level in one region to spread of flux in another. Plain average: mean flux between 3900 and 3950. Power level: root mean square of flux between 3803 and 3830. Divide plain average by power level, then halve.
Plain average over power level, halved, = 0.61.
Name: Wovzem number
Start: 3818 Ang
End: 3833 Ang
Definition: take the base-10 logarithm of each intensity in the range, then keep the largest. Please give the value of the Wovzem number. 1.61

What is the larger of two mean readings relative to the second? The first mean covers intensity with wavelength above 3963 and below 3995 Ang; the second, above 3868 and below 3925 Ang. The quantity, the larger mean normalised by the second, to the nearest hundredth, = 1.01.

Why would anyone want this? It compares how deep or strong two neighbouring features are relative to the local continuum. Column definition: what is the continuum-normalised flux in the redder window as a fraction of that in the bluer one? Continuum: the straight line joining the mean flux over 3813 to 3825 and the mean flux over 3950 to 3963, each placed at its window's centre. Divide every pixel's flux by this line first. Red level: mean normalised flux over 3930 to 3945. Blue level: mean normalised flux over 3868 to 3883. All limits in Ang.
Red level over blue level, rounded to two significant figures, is 0.84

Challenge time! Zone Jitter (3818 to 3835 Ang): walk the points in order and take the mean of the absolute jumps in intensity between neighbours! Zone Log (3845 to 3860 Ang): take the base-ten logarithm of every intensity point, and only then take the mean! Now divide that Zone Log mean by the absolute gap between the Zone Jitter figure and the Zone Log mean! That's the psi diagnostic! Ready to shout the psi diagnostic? 1.0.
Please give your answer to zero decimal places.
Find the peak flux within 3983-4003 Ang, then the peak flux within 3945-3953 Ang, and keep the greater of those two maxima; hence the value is 52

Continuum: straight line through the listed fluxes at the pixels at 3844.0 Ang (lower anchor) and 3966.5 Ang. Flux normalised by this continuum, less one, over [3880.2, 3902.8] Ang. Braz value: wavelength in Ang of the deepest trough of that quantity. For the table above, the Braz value 3884.0 Ang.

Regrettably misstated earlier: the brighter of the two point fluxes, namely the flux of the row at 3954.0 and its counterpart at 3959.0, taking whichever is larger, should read 47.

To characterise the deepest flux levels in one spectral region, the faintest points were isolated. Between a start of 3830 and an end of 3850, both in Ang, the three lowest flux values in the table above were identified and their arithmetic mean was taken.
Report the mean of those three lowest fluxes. 30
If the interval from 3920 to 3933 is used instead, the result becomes 37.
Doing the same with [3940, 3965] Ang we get 41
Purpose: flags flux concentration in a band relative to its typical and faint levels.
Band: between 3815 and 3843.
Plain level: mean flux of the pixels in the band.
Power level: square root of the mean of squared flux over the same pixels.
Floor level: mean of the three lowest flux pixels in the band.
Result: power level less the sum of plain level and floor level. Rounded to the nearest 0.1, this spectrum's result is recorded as -27.6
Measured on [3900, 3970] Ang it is -31.4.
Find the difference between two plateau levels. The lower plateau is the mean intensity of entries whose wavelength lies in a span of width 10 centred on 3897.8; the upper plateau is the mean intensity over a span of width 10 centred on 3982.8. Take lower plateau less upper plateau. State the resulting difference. -1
